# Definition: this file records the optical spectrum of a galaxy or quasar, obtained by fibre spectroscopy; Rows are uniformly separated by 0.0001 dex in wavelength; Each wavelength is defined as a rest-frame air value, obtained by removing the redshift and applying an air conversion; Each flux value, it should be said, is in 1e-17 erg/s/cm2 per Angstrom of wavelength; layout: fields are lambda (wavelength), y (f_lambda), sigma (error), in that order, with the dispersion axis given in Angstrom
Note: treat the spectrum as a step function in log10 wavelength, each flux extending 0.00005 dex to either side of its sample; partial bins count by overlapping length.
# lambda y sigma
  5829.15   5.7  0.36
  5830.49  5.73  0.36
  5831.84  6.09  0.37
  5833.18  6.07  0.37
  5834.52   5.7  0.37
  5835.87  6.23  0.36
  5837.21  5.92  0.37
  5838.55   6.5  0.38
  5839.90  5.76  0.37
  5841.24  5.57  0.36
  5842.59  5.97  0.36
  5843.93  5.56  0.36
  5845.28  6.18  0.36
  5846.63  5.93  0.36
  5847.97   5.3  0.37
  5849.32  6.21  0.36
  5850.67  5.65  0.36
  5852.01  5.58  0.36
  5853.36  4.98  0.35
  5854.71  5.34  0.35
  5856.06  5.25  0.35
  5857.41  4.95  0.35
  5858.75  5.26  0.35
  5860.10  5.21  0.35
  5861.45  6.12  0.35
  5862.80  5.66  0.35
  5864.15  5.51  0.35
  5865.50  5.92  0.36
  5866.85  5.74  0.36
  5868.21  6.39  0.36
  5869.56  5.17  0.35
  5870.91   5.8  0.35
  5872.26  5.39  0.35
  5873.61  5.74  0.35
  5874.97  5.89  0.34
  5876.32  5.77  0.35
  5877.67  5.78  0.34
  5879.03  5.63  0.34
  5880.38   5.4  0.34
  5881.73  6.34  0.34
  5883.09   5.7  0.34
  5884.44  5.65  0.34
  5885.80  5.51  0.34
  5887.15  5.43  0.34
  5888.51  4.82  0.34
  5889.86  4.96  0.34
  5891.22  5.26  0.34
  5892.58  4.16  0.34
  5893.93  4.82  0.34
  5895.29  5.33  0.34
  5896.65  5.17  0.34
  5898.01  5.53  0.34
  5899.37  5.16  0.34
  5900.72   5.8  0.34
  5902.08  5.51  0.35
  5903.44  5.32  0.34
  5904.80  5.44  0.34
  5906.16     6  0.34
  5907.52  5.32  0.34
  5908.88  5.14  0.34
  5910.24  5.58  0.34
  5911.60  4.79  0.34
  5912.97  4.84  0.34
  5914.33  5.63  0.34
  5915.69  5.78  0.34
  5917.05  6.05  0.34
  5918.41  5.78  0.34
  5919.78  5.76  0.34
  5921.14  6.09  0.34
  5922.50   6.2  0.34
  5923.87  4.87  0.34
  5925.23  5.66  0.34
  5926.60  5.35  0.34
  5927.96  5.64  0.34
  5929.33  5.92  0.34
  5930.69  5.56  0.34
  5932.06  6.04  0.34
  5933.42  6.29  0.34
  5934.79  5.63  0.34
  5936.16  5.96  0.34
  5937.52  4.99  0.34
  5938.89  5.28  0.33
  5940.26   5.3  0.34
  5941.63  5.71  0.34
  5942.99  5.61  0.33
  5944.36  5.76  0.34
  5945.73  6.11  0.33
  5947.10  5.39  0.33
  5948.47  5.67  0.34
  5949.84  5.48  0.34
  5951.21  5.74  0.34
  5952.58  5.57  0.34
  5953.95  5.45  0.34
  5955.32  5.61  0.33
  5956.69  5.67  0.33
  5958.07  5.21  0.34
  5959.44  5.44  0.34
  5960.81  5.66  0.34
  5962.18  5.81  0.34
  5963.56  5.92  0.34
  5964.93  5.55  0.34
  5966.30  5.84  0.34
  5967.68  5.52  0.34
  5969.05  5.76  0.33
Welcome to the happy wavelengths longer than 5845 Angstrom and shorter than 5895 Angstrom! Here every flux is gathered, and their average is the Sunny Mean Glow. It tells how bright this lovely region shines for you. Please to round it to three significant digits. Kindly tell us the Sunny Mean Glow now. 5.52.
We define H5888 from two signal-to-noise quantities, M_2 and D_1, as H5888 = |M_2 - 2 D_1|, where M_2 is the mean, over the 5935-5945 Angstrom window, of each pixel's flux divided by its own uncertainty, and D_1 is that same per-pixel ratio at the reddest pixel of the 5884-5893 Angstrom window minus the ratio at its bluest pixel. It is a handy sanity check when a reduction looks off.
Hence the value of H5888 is 25.1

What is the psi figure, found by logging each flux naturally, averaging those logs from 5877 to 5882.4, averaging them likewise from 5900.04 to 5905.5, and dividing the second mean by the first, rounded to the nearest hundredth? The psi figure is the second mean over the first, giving 0.97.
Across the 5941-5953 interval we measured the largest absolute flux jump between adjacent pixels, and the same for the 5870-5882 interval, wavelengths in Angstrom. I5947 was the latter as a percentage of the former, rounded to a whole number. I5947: 131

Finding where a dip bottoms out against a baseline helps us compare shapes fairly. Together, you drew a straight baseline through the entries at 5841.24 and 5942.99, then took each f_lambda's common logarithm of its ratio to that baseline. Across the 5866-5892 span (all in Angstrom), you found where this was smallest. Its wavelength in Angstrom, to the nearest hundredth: 5888.51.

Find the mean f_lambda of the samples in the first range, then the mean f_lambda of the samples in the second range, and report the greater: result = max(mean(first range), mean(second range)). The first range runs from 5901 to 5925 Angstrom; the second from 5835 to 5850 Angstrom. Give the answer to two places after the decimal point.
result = 5.92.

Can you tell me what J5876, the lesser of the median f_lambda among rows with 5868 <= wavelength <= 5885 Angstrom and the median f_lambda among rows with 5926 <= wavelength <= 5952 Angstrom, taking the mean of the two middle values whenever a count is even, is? 5.64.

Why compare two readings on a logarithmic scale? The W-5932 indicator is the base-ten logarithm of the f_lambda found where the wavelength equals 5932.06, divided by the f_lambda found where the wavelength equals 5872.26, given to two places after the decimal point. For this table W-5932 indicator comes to 0.05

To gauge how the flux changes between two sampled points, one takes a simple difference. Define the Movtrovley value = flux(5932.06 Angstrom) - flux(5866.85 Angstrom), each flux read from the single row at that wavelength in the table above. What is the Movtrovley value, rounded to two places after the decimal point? 0.30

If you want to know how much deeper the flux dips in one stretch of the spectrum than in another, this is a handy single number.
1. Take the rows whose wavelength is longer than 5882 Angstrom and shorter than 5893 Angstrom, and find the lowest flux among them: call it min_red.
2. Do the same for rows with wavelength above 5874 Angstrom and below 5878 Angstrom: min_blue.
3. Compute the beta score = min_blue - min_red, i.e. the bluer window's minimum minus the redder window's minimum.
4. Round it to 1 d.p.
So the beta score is 1.6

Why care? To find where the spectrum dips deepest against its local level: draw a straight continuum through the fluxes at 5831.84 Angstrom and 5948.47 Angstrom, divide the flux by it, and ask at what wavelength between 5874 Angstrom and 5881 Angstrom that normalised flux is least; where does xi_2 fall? 5880.38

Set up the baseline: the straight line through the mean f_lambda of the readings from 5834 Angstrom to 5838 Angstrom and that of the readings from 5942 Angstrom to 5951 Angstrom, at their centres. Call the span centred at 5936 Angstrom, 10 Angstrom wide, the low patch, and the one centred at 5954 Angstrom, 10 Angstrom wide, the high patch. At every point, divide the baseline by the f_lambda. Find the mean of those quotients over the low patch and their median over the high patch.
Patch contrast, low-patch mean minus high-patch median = 0.001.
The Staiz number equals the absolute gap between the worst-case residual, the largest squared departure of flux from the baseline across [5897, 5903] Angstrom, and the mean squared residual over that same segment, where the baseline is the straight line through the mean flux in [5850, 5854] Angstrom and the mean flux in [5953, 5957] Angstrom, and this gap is 0.1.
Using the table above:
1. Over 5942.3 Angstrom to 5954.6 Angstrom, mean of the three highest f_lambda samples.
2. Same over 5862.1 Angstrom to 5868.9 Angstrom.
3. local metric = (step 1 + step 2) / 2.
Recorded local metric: 5.94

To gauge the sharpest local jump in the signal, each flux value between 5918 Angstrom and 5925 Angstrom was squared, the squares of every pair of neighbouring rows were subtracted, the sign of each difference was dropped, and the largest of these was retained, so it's 15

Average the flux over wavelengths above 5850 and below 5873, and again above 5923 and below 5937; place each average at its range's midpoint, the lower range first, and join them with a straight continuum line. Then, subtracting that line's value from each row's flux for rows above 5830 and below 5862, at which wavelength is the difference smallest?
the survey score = 5857.41 Angstrom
